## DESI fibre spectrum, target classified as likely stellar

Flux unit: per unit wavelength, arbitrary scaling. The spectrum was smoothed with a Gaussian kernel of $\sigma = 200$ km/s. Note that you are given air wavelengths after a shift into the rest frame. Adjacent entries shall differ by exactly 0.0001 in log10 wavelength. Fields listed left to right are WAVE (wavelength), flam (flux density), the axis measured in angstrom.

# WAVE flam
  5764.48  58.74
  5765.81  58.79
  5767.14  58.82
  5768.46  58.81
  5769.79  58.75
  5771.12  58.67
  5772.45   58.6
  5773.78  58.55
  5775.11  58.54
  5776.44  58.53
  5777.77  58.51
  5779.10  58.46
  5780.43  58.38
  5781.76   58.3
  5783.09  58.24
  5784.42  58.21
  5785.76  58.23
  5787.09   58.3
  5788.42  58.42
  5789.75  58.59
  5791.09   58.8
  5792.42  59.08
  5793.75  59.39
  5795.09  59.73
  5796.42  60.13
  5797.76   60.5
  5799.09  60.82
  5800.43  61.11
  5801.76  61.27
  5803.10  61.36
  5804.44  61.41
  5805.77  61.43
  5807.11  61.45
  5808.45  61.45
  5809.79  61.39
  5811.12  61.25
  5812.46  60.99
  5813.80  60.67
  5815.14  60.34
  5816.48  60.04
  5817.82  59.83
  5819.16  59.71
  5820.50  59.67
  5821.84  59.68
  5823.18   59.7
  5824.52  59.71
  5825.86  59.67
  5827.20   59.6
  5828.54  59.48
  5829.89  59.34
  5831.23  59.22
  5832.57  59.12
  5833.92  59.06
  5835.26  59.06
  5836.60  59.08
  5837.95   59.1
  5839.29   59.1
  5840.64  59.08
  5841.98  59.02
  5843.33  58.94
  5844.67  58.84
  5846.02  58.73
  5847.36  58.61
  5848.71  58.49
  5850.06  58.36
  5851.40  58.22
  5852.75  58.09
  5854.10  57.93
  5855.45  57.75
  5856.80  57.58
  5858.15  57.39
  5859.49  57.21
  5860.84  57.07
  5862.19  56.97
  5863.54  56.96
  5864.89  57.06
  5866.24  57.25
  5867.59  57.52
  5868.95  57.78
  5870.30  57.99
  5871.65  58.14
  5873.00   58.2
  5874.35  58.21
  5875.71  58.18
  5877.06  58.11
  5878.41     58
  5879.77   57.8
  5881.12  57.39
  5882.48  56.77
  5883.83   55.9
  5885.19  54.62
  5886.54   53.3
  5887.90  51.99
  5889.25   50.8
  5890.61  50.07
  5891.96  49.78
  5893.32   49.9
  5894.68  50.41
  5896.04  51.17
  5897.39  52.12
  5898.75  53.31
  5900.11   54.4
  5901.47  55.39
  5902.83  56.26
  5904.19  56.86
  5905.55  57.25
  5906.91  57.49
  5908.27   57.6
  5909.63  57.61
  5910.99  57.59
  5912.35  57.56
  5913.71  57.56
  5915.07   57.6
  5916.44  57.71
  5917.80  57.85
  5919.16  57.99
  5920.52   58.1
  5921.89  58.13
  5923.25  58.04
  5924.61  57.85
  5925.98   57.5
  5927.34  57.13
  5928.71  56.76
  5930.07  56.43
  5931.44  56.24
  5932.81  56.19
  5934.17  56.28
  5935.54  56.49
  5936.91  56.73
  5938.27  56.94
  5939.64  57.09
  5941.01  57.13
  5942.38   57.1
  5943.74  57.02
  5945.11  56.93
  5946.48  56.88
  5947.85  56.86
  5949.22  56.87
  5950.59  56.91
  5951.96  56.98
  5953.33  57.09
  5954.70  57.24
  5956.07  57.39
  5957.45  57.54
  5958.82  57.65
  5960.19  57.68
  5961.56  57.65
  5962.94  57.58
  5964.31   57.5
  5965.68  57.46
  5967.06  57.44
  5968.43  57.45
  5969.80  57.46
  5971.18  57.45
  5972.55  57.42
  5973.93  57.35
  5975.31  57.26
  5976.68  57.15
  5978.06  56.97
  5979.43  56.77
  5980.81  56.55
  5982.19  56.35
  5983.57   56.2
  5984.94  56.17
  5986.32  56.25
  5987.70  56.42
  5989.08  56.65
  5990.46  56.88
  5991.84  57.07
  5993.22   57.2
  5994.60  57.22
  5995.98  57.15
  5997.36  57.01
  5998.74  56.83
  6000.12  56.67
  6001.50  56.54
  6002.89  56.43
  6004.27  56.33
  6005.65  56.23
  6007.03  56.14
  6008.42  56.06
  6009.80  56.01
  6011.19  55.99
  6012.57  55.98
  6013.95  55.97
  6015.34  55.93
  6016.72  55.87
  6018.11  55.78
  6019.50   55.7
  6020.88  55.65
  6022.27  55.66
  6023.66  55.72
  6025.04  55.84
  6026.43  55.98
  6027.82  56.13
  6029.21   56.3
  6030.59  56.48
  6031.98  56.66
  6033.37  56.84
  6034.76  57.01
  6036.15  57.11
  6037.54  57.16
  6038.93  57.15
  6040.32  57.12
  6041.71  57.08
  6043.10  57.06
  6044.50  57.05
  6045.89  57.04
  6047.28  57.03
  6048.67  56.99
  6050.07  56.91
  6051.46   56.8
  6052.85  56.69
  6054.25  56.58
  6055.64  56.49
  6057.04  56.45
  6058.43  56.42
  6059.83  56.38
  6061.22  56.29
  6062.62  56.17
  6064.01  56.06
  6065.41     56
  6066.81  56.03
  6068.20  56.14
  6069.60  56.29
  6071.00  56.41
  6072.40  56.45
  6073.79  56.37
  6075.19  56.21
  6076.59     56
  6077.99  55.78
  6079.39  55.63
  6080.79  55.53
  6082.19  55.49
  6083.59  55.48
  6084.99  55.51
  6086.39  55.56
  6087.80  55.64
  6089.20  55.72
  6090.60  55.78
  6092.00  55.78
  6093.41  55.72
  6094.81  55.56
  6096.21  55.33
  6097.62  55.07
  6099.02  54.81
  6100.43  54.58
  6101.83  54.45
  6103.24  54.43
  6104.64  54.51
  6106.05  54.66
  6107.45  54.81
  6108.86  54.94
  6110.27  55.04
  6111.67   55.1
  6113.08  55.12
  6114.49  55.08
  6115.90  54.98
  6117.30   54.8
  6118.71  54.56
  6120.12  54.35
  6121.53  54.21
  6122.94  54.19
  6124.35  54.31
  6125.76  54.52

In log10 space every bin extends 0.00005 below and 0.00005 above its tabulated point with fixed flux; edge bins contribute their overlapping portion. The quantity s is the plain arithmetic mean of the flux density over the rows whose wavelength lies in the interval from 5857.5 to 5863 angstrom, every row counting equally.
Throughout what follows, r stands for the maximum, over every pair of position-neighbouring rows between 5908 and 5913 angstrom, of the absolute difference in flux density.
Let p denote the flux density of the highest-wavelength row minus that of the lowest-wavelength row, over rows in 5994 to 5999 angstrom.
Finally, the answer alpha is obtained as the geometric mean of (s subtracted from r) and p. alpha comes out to 5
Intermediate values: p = -0.4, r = 0.03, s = 57.2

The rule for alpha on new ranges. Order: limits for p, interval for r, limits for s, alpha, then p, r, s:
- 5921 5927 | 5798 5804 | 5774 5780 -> 6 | -0.6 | 0.29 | 58.5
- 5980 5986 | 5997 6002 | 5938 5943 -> 5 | -0.4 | 0.18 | 57.1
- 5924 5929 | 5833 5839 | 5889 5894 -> 7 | -1.1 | 0.02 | 50.1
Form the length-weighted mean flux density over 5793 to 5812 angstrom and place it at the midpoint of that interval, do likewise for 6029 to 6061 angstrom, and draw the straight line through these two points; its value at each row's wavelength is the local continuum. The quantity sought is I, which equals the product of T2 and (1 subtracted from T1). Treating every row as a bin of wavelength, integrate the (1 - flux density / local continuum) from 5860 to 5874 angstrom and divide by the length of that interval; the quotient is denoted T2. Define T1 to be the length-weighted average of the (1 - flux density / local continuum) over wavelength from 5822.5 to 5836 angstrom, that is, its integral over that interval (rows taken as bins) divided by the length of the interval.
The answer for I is -0.038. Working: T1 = 0.02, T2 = 0.039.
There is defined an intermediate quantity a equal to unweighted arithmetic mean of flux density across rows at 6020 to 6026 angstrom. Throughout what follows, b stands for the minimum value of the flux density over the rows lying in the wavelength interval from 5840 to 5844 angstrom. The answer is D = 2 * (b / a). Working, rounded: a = 55.7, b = 58.94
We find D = 2.1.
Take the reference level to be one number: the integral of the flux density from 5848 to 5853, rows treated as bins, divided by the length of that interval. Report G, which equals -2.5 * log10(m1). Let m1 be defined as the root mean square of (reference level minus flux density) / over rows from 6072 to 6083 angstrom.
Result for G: -0.9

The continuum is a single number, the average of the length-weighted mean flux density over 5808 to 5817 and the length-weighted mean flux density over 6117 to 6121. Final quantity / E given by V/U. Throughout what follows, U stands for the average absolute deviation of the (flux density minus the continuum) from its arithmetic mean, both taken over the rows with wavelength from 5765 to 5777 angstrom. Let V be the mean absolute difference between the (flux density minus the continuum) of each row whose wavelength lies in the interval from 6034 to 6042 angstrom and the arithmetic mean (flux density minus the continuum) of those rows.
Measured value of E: 0.4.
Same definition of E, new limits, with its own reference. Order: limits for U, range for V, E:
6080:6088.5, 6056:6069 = 3.5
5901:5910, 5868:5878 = 0.2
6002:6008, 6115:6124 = 2.7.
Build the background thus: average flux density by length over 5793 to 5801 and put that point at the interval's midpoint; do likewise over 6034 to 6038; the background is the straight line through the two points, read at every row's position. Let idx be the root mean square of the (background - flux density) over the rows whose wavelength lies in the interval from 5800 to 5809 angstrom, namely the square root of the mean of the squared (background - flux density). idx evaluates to 1.2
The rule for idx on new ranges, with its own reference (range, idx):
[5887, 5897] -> 8.4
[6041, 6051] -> 0.1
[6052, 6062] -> 0.3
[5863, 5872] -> 1.8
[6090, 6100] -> 0.9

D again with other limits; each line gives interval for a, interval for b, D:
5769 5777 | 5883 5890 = 1.7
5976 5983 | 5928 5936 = 2.0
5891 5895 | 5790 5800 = 2.4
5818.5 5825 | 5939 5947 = 1.9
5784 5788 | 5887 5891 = 1.7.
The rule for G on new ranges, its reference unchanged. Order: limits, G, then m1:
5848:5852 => 2.2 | 0.1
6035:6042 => -0.2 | 1.2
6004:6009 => -0.8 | 2.1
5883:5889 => -1.7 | 4.6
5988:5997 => -0.3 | 1.3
